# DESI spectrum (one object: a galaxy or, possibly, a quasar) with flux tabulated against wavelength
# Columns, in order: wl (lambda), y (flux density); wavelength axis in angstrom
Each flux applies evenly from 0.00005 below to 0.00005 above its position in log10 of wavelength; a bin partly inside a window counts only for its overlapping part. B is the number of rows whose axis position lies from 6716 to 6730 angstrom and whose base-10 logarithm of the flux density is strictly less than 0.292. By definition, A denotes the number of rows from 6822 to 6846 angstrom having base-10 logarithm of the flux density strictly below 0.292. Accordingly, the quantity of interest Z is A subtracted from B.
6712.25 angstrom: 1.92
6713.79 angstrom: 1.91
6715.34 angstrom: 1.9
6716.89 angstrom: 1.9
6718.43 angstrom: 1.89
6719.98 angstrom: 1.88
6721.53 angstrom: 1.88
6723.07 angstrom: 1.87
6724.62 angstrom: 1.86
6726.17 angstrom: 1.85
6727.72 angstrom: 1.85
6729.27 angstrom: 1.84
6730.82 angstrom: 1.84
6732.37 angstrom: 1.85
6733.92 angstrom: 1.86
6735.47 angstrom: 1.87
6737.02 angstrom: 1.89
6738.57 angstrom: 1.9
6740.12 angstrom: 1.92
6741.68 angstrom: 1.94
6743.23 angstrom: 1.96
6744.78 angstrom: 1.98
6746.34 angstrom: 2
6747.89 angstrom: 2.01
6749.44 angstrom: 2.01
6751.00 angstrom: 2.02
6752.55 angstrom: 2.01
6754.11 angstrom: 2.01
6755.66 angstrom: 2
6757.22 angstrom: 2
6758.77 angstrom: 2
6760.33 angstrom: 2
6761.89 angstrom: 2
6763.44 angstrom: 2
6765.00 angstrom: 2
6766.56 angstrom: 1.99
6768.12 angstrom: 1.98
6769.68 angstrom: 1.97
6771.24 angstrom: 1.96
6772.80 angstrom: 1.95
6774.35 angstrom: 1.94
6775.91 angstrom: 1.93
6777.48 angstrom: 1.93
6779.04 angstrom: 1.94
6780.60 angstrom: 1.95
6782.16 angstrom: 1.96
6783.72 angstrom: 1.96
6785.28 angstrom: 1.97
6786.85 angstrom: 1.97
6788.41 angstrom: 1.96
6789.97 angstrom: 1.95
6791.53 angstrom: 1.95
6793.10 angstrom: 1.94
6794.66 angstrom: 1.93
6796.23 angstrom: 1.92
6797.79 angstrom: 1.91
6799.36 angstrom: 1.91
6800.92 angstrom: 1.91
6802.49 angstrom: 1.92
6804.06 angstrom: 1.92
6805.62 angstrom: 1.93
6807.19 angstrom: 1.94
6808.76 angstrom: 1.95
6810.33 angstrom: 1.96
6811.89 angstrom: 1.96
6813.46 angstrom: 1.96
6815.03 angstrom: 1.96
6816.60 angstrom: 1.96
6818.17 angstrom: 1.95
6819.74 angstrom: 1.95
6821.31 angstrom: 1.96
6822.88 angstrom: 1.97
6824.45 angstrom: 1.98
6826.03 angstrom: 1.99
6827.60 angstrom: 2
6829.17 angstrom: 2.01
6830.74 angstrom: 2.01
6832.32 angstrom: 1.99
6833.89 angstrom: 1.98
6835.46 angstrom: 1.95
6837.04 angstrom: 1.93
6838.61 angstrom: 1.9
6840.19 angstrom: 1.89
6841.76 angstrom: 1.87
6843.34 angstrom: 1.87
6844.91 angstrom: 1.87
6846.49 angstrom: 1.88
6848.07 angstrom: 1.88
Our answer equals 2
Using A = 7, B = 9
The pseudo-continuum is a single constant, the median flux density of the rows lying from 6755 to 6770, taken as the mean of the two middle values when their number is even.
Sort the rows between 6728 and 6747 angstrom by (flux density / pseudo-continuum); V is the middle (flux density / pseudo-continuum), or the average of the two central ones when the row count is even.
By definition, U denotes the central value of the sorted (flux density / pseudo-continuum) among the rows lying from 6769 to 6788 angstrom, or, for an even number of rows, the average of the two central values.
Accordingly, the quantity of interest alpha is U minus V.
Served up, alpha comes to 0.03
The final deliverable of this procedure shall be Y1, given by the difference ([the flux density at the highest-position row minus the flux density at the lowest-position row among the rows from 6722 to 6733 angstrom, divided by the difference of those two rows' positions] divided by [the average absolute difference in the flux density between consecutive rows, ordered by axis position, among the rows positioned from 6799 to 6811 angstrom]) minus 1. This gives -1.30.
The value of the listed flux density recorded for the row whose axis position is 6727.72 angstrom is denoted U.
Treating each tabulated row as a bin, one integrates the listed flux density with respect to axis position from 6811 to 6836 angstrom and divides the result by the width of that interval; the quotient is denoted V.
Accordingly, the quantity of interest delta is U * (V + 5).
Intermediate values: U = 1.85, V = 1.97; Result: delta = 12.9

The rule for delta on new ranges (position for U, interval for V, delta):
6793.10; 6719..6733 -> 13.3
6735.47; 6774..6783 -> 13.0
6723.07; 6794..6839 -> 13.0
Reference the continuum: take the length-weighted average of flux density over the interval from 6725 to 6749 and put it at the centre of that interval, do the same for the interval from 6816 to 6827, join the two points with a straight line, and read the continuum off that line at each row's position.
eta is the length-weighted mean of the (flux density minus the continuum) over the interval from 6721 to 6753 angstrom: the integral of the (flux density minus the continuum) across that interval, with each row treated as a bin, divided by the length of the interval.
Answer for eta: 0.009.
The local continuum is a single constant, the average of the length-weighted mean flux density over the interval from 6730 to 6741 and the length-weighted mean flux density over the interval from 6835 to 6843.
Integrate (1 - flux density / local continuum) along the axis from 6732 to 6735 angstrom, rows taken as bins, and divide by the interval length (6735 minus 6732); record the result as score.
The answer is 0.017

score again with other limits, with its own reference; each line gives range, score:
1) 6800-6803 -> -0.013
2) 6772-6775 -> -0.030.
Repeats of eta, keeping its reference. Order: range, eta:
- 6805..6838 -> 0.000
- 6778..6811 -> -0.006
